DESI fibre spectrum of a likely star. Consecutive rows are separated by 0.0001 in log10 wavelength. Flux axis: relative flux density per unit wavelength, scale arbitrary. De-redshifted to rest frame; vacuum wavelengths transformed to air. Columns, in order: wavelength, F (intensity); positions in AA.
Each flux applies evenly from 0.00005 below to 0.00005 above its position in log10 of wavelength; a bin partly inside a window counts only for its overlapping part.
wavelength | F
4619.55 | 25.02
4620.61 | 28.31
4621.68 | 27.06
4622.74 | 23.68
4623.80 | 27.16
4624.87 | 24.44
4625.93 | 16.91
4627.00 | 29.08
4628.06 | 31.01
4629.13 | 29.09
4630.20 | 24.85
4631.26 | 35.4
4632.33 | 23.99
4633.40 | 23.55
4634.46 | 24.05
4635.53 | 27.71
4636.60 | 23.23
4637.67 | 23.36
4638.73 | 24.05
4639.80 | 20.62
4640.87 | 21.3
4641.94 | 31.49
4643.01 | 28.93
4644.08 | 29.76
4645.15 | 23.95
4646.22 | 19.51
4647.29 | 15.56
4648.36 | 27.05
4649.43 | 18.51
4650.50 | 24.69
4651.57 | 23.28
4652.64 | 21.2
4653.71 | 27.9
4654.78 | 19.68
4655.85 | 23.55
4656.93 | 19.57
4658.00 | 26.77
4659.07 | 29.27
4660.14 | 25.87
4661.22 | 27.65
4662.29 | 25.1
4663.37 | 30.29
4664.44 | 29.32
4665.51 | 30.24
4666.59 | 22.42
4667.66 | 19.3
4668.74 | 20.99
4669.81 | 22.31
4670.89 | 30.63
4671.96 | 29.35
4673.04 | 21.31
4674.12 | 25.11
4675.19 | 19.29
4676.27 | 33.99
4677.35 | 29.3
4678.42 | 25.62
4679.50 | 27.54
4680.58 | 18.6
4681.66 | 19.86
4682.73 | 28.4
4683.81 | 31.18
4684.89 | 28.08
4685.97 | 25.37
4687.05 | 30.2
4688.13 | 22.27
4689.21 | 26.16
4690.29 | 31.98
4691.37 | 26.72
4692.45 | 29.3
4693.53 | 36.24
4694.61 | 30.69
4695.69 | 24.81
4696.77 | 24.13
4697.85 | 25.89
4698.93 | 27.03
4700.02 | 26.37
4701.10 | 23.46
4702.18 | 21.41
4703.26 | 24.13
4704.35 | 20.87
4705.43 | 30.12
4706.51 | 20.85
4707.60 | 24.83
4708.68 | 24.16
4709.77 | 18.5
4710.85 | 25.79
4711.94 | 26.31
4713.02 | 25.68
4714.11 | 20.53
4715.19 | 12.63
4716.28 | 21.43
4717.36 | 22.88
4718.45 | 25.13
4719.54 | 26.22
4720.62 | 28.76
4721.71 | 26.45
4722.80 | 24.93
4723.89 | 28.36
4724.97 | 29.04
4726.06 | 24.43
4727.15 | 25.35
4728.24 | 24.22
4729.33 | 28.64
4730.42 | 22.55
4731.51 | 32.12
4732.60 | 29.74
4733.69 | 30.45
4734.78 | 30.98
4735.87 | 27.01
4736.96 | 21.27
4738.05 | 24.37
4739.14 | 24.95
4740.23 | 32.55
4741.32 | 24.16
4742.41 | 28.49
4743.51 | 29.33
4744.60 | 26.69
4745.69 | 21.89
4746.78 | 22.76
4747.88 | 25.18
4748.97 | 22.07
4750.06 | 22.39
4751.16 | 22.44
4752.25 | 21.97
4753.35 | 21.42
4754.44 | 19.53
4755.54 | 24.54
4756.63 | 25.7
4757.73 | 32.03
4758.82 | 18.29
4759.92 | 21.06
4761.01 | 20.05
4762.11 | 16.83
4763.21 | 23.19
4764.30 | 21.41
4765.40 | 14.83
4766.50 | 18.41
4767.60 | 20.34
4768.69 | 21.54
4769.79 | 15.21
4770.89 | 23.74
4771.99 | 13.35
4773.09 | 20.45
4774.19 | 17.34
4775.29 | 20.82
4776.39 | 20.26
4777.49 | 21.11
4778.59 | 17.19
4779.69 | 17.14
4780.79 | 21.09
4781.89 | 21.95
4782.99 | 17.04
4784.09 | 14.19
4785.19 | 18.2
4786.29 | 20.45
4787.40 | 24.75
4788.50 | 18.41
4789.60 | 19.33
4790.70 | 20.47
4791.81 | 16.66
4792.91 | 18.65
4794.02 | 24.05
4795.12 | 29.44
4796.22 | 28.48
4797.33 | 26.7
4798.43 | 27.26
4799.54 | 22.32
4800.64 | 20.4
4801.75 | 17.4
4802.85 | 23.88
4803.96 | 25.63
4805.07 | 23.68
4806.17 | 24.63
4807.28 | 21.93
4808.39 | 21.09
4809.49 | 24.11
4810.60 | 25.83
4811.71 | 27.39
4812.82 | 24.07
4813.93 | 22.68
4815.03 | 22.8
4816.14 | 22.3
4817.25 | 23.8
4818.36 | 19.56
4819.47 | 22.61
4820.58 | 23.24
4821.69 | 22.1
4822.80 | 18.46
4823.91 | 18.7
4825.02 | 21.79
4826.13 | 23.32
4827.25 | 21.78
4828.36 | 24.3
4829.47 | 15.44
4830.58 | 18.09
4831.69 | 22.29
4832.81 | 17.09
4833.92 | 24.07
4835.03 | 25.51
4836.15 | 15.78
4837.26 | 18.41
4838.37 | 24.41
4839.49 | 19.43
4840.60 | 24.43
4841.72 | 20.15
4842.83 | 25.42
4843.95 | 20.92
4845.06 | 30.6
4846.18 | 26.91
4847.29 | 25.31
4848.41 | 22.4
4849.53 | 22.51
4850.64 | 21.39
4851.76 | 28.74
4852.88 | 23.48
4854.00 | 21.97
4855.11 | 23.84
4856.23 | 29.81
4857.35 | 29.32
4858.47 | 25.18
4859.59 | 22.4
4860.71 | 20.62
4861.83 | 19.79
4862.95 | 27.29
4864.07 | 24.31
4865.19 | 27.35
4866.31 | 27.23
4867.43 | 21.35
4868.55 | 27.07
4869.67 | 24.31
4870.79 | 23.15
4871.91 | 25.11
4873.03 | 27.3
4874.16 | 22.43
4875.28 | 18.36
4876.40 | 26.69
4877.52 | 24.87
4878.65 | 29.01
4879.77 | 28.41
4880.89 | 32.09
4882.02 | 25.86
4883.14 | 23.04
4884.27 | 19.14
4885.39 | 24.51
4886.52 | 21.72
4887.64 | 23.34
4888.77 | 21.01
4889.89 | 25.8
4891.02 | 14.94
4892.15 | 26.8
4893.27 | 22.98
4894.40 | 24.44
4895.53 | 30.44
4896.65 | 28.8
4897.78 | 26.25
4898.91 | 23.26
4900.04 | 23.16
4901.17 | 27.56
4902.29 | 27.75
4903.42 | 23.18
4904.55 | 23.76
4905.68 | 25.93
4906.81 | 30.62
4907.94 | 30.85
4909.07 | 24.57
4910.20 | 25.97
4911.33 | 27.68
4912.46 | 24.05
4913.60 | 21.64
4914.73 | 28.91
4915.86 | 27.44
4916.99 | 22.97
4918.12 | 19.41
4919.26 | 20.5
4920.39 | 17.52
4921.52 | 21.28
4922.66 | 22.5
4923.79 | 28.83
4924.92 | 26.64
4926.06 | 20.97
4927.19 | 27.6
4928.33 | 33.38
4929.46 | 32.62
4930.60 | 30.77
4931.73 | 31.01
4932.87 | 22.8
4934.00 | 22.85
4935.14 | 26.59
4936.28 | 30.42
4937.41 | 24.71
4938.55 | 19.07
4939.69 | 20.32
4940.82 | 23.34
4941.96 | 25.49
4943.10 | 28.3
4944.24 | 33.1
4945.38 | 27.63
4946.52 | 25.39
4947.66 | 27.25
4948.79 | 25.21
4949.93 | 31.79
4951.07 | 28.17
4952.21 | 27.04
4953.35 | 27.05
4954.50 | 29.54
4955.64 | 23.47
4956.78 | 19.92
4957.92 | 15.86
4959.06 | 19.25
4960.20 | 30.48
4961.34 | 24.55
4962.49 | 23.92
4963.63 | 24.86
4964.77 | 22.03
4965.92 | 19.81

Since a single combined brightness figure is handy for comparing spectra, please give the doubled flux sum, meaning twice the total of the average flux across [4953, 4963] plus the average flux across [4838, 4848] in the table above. 96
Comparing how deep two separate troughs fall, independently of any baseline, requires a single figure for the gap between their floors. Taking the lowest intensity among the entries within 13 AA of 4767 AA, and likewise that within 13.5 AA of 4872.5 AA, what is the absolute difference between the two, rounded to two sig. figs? 5.0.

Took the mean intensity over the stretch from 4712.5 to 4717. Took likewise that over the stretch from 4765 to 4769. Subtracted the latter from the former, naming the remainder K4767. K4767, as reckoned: 1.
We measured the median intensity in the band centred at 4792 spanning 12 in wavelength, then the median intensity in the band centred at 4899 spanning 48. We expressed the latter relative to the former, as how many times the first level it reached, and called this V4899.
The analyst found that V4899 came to 1.2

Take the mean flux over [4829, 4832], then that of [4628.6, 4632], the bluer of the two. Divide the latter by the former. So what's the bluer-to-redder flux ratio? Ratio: 1.6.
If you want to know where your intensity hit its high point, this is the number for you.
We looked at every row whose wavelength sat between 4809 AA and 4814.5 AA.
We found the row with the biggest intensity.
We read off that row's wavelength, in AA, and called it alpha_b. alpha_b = 4811.71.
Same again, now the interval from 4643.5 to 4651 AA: 4644.08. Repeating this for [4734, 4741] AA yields 4740.23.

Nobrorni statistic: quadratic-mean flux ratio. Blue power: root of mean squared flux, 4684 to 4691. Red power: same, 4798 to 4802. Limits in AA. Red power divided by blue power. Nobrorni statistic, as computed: 0.80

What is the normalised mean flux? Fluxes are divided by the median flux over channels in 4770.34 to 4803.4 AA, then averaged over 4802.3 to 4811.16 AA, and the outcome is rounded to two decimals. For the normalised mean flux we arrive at 1.17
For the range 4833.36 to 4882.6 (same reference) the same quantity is 1.19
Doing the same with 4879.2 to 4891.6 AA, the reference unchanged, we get 1.16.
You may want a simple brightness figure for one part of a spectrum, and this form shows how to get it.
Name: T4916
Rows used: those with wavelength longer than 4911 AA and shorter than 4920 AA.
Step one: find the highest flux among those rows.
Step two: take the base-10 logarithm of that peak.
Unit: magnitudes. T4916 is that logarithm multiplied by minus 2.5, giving -3.65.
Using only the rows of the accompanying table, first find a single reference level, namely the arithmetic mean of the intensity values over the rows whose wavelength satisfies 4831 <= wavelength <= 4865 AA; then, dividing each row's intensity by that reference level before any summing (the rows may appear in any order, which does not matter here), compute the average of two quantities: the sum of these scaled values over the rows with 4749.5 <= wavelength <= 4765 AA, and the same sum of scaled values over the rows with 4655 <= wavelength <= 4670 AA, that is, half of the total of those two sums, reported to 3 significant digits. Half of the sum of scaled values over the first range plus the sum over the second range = 14.1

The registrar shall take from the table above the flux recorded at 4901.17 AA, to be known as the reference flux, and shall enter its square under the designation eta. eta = 760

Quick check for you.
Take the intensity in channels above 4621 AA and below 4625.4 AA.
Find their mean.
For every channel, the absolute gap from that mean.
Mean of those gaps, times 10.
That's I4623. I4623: 15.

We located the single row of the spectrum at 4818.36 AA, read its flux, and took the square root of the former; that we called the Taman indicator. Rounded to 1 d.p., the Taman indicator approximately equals 4.4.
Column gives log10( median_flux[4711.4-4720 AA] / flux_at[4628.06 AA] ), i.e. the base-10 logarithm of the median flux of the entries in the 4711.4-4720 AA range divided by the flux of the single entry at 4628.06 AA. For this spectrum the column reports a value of -0.11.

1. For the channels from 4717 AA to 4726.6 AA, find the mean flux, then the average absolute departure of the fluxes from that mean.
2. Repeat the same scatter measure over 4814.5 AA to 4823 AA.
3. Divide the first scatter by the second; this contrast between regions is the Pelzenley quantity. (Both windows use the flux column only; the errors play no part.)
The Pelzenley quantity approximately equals 1.2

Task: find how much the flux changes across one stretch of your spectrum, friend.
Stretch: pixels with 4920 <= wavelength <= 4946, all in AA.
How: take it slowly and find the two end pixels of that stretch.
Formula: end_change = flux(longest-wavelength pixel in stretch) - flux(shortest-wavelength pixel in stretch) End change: 10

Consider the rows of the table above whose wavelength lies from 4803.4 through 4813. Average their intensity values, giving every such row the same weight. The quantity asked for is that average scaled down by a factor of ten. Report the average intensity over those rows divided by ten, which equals 2.43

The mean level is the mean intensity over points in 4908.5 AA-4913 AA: 25.6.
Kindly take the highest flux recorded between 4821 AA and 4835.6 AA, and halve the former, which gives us 12.8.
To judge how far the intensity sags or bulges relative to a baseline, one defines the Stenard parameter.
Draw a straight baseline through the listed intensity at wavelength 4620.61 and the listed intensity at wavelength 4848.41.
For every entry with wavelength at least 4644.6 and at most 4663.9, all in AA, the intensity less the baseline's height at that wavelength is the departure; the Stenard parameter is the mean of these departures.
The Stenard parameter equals -3.6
